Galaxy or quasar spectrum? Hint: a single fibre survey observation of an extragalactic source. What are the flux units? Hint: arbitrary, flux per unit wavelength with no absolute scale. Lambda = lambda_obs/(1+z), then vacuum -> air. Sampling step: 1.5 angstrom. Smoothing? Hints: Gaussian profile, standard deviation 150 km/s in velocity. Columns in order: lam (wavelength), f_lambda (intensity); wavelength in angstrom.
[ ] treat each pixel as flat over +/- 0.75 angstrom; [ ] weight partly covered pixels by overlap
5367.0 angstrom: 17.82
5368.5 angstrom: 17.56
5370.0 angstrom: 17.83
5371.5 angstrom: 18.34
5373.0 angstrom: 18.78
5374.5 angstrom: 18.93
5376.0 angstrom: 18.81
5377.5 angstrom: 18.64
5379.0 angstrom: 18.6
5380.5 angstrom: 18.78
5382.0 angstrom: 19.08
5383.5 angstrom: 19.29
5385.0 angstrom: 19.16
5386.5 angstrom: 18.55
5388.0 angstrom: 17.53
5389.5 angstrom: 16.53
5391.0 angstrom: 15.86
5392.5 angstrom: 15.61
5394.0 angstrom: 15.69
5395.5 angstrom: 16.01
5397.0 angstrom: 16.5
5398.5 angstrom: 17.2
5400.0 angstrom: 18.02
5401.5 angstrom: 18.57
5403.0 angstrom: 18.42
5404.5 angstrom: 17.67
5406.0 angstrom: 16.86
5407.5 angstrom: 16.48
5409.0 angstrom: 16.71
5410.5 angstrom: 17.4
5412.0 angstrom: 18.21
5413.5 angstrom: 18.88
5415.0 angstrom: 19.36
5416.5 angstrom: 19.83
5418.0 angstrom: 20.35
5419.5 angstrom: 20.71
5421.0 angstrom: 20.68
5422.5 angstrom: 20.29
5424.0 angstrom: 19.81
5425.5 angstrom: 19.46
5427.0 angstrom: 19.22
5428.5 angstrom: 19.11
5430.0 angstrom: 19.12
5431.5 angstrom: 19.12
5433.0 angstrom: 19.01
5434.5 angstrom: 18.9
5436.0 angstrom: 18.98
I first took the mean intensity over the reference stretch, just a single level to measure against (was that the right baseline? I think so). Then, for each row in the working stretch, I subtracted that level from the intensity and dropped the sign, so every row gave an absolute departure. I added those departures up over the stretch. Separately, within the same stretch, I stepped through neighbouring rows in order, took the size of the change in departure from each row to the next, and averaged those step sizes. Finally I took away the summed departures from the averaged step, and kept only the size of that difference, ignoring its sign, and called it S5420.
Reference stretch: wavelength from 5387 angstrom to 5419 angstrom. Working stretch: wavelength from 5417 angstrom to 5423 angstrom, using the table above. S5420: 12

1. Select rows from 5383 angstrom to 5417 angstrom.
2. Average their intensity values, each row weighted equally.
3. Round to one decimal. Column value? 17.6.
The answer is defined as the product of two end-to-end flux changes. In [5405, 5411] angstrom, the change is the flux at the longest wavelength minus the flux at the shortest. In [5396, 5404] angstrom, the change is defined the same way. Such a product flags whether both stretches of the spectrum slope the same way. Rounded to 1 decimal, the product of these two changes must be 1.0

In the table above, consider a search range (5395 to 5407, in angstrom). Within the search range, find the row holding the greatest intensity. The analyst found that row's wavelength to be 5401.5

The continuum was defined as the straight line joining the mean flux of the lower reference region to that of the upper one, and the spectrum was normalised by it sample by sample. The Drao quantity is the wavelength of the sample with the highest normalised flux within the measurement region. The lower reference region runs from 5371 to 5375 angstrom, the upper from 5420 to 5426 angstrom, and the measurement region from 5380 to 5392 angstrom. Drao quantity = 5383.5 angstrom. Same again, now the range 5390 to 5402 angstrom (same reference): 5401.5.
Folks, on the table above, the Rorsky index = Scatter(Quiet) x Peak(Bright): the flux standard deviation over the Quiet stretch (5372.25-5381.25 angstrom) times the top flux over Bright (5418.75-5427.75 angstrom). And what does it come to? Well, 2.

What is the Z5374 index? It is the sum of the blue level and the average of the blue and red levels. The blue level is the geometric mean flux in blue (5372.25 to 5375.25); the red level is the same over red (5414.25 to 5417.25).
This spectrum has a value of 38.1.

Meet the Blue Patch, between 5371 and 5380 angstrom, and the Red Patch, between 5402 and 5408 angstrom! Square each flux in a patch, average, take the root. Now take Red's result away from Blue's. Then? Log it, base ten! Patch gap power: 0.12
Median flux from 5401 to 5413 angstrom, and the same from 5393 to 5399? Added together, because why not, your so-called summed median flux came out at 33.8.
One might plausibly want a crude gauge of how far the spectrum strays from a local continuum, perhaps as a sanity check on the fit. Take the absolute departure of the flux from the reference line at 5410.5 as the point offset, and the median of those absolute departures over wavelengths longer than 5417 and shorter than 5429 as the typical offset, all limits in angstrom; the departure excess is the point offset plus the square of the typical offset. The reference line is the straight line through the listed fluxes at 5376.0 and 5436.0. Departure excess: 2.7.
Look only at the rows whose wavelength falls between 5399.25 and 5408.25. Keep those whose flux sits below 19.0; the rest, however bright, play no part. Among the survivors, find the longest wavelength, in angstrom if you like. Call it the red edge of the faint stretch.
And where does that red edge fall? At 5407.5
